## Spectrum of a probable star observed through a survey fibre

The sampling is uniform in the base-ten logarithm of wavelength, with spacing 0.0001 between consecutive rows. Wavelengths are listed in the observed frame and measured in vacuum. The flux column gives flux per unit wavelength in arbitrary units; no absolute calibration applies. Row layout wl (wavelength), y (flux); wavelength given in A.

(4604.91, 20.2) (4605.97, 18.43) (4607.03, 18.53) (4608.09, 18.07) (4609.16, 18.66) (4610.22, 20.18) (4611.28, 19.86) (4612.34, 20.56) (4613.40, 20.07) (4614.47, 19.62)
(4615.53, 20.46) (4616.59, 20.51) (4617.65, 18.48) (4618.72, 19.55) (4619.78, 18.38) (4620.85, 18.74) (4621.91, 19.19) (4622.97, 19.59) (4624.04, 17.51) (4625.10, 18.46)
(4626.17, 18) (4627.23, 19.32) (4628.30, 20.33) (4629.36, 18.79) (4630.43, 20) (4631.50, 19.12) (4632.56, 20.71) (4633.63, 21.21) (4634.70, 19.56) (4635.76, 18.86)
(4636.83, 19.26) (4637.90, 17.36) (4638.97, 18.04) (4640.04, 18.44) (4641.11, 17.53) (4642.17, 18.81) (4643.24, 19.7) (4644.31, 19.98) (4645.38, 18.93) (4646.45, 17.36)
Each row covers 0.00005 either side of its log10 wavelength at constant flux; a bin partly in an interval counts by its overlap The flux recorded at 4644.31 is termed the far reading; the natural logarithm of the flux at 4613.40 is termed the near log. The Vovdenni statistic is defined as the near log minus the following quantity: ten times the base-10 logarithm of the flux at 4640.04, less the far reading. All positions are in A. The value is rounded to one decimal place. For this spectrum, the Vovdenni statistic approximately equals 10.3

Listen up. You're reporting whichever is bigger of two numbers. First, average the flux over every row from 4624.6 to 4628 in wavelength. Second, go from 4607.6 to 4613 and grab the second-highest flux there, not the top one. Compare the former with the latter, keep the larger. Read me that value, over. 20.2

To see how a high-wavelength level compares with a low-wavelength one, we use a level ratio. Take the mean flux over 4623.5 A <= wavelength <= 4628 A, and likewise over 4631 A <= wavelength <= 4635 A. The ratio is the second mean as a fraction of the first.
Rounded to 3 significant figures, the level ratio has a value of 1.10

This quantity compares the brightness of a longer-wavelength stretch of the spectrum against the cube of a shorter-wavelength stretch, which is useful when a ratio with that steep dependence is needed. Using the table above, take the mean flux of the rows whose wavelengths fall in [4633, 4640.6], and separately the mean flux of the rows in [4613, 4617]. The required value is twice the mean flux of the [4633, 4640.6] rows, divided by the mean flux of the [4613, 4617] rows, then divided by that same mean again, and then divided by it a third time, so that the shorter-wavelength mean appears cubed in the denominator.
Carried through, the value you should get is 0.0046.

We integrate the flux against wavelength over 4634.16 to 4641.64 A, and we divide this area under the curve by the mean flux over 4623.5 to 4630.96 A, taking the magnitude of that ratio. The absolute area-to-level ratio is 7.29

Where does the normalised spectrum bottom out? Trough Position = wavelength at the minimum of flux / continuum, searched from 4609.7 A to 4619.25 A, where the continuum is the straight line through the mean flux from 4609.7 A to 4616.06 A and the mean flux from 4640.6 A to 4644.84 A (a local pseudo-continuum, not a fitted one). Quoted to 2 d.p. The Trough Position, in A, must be 4617.65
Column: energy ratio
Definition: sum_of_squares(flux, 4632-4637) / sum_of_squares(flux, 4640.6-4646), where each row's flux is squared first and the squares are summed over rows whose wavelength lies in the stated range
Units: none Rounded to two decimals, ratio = 1.10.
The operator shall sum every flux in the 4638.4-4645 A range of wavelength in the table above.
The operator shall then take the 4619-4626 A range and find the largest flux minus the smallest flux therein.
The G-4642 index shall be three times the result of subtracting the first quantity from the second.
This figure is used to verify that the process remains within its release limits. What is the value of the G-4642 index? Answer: -331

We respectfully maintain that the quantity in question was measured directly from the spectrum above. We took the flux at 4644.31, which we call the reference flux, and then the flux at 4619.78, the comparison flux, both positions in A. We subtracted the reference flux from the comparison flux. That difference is -1.6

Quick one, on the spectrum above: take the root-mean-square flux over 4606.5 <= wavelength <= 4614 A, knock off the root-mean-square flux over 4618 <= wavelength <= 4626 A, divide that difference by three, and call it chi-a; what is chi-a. 0.22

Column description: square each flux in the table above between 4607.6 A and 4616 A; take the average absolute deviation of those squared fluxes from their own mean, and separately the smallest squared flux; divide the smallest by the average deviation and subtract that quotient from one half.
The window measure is -12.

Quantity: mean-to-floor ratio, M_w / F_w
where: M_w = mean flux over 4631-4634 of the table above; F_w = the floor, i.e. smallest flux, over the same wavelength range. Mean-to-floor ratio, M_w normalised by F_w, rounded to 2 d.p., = 1.06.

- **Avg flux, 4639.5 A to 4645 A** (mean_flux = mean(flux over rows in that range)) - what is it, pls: 18.9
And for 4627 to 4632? 19.5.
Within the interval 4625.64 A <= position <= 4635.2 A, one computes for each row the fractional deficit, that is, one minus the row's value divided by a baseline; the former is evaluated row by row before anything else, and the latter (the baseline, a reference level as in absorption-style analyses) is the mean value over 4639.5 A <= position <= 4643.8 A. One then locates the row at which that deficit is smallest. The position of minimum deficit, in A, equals 4633.63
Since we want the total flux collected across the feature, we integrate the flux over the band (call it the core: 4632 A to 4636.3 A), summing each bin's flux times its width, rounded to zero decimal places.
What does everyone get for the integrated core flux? 86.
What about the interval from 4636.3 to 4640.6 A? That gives 78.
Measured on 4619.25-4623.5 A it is 81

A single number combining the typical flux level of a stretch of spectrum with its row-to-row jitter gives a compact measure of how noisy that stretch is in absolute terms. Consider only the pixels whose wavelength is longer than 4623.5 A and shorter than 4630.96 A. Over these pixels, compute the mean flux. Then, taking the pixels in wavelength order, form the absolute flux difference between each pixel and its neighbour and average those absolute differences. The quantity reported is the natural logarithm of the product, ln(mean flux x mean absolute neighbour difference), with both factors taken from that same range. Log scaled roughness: 3.02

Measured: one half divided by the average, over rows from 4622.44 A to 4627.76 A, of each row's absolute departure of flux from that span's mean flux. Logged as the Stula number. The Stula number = 0.71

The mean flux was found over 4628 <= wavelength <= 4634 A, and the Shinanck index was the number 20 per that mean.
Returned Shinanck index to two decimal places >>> 1.00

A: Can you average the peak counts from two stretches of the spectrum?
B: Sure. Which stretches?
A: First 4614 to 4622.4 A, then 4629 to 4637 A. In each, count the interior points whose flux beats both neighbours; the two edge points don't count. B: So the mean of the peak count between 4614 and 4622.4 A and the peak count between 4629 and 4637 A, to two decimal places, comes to 2.00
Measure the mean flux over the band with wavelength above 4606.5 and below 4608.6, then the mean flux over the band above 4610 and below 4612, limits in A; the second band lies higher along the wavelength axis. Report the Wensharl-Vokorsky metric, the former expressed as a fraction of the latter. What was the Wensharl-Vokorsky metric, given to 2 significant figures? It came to 0.91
